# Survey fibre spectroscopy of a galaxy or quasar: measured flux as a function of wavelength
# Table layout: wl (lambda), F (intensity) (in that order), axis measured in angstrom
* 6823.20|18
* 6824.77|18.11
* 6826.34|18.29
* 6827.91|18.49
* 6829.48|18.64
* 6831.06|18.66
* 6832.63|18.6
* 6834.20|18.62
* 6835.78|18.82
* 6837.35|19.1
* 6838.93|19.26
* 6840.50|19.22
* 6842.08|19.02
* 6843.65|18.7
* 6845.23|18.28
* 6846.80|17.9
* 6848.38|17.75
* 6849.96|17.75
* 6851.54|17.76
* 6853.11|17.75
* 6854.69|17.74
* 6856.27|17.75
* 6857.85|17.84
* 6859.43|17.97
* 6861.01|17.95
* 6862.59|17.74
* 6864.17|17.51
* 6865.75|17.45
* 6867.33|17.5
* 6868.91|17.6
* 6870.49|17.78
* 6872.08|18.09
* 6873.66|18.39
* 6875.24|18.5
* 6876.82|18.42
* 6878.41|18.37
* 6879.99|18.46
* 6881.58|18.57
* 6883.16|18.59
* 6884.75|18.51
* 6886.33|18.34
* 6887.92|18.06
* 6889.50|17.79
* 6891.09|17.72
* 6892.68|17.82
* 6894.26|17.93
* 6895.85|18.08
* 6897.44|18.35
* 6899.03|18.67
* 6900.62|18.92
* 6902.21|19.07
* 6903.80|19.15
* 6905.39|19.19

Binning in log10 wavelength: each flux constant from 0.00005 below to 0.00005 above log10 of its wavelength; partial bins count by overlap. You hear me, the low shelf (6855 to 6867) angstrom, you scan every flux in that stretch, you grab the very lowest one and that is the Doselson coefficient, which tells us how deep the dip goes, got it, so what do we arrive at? 17.45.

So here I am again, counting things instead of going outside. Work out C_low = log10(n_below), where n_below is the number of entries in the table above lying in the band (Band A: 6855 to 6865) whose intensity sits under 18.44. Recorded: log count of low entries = 0.78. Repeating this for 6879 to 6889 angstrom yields 0.30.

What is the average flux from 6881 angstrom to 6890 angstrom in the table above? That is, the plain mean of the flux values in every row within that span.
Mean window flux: 18.3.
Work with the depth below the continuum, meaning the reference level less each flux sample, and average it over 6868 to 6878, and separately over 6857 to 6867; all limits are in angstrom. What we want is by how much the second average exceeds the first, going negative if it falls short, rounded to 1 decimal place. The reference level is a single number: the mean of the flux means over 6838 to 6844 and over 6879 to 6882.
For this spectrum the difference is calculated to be 0.4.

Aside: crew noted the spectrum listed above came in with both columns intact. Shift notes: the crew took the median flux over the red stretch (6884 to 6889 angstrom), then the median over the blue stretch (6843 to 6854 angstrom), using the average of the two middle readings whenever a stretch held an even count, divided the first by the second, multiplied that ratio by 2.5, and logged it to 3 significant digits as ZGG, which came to 2.58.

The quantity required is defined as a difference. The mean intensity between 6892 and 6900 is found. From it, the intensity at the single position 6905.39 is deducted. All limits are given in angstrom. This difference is -1.0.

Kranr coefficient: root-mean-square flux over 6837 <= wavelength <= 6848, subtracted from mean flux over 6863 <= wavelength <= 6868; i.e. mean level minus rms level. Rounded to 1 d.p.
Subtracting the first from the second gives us -1.3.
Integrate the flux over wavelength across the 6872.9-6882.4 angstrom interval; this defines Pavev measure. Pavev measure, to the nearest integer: 175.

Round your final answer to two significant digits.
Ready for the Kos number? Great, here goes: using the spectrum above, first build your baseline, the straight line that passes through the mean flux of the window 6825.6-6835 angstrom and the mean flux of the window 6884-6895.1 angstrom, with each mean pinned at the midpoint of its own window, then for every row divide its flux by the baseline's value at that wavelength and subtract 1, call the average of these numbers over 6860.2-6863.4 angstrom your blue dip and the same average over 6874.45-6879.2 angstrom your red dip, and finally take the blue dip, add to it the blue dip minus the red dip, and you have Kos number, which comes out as -0.063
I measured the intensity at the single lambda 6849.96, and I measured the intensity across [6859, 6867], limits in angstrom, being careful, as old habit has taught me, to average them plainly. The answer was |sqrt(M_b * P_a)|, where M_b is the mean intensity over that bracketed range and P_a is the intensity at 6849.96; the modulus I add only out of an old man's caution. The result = 17.7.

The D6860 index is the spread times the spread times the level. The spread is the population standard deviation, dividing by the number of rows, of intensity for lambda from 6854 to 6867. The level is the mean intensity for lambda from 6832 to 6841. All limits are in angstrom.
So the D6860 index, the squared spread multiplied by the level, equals 0.6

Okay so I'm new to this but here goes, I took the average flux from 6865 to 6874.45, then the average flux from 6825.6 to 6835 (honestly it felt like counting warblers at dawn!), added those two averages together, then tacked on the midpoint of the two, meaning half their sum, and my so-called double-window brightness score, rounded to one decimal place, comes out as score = 54.5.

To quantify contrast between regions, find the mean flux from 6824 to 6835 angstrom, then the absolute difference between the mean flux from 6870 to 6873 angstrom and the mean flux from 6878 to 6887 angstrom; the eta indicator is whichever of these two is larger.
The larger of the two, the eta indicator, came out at 18.49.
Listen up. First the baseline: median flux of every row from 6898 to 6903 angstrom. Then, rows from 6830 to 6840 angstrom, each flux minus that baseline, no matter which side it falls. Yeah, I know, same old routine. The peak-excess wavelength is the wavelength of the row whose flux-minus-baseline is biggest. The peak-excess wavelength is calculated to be 6838.93 angstrom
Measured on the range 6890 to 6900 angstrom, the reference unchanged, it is 6899.03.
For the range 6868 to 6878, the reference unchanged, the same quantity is 6875.24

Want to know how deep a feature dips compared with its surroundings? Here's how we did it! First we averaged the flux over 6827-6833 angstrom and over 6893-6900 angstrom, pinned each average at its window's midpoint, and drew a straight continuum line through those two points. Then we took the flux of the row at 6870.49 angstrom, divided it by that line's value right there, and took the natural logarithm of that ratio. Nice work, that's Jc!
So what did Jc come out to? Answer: -0.03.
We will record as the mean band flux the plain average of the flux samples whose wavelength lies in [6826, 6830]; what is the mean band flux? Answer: 18.5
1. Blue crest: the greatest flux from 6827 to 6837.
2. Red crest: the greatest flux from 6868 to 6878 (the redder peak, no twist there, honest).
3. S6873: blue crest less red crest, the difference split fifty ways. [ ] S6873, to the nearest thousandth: 0.006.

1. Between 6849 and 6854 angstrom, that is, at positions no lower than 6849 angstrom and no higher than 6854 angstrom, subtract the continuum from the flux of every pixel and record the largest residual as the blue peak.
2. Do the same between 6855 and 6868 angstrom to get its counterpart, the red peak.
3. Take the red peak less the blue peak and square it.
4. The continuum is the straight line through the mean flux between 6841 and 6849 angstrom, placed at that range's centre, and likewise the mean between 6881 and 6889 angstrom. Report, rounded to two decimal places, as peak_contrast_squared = 0.04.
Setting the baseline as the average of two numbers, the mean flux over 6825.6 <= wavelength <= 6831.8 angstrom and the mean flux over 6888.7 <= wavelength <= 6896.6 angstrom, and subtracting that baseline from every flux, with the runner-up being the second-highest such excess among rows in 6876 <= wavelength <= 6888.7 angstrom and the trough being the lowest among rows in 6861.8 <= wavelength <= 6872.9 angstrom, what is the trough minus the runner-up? -1.1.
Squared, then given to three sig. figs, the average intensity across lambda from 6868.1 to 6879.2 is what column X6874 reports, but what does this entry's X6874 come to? 330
